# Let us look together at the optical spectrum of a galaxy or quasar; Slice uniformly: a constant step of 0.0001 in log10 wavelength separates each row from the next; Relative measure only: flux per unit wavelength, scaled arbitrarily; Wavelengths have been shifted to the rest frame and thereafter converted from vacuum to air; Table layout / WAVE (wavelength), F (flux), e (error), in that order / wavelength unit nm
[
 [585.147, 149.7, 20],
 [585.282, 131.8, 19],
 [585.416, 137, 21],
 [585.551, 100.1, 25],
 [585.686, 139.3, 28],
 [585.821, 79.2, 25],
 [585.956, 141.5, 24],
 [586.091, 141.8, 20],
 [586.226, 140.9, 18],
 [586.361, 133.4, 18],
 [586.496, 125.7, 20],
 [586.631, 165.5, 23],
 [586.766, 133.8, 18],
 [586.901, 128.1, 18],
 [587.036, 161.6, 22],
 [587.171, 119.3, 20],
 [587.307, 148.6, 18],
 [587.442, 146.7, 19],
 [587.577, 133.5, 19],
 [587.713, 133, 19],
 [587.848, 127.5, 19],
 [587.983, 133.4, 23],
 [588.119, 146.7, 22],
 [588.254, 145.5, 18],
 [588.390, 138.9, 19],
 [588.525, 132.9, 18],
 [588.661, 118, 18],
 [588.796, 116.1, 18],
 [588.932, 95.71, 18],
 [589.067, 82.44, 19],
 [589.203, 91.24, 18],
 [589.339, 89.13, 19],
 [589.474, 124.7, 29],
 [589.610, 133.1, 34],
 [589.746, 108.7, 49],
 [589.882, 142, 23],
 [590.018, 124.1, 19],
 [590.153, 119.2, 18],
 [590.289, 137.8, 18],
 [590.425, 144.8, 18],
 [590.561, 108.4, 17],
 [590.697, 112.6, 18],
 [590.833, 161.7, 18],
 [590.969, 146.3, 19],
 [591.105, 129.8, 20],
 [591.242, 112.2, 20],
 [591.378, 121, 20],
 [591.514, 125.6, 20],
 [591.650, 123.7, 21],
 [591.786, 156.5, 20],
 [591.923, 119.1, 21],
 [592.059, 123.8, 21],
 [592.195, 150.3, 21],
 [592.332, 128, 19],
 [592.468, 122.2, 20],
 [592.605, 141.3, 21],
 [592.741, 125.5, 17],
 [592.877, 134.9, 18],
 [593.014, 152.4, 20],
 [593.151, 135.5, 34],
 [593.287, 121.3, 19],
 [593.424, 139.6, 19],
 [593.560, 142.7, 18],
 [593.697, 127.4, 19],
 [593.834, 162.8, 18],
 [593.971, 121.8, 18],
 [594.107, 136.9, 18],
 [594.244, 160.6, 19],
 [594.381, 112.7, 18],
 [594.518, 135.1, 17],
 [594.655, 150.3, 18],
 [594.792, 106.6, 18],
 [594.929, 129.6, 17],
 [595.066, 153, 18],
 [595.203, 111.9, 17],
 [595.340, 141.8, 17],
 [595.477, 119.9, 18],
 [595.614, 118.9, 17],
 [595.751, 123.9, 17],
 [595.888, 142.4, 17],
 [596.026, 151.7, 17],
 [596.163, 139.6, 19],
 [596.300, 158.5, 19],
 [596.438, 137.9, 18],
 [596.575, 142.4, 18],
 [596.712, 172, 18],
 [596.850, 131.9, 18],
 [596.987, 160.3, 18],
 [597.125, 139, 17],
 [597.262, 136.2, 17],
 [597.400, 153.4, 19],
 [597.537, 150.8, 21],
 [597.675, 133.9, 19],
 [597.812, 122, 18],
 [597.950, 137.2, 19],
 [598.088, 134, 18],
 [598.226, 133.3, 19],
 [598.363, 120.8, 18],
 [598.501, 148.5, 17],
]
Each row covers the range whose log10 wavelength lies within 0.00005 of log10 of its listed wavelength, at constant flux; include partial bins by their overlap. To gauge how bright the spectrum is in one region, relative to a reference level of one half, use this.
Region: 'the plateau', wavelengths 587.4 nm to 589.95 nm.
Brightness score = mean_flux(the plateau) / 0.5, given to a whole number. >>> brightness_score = 246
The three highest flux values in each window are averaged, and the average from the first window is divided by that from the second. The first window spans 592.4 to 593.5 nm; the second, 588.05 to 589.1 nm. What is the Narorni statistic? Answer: 1.01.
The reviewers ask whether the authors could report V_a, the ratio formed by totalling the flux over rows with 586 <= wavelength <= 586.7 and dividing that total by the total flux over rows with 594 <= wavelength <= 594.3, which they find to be 2.4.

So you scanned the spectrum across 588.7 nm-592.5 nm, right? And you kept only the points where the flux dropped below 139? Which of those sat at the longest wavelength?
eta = 592.468 nm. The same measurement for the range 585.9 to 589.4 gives 589.339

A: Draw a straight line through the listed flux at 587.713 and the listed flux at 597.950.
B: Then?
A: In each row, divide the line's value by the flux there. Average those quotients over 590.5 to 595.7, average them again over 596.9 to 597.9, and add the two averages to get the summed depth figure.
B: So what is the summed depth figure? 2.0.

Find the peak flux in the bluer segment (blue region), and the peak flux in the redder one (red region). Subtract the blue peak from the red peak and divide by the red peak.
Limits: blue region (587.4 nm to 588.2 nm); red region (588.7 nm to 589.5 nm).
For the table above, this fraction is -0.18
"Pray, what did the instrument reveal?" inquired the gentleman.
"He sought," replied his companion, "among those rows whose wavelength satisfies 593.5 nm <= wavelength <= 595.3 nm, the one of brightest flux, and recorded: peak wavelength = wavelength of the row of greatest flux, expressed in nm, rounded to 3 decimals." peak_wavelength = 593.834 nm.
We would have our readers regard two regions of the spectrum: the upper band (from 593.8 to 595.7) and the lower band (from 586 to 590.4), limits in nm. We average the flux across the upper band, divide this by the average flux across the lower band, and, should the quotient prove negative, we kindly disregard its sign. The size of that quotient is 1.03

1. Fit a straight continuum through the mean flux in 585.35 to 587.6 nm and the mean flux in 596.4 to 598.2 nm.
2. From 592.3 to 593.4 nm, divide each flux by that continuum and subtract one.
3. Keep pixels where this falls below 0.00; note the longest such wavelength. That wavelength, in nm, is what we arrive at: 593.287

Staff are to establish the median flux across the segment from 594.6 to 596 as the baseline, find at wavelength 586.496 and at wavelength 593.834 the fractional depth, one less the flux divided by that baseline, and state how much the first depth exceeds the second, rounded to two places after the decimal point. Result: 0.29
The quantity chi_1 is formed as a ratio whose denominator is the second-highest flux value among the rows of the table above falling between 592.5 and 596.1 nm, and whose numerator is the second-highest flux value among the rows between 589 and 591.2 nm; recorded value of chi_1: 0.91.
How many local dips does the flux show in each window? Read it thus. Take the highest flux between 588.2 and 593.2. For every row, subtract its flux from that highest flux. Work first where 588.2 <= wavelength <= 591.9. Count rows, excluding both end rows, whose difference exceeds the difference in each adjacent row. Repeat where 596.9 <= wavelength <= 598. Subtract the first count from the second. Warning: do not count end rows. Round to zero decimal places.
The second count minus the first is -5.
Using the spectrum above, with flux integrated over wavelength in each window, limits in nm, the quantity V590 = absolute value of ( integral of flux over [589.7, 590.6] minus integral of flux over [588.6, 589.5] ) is 23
